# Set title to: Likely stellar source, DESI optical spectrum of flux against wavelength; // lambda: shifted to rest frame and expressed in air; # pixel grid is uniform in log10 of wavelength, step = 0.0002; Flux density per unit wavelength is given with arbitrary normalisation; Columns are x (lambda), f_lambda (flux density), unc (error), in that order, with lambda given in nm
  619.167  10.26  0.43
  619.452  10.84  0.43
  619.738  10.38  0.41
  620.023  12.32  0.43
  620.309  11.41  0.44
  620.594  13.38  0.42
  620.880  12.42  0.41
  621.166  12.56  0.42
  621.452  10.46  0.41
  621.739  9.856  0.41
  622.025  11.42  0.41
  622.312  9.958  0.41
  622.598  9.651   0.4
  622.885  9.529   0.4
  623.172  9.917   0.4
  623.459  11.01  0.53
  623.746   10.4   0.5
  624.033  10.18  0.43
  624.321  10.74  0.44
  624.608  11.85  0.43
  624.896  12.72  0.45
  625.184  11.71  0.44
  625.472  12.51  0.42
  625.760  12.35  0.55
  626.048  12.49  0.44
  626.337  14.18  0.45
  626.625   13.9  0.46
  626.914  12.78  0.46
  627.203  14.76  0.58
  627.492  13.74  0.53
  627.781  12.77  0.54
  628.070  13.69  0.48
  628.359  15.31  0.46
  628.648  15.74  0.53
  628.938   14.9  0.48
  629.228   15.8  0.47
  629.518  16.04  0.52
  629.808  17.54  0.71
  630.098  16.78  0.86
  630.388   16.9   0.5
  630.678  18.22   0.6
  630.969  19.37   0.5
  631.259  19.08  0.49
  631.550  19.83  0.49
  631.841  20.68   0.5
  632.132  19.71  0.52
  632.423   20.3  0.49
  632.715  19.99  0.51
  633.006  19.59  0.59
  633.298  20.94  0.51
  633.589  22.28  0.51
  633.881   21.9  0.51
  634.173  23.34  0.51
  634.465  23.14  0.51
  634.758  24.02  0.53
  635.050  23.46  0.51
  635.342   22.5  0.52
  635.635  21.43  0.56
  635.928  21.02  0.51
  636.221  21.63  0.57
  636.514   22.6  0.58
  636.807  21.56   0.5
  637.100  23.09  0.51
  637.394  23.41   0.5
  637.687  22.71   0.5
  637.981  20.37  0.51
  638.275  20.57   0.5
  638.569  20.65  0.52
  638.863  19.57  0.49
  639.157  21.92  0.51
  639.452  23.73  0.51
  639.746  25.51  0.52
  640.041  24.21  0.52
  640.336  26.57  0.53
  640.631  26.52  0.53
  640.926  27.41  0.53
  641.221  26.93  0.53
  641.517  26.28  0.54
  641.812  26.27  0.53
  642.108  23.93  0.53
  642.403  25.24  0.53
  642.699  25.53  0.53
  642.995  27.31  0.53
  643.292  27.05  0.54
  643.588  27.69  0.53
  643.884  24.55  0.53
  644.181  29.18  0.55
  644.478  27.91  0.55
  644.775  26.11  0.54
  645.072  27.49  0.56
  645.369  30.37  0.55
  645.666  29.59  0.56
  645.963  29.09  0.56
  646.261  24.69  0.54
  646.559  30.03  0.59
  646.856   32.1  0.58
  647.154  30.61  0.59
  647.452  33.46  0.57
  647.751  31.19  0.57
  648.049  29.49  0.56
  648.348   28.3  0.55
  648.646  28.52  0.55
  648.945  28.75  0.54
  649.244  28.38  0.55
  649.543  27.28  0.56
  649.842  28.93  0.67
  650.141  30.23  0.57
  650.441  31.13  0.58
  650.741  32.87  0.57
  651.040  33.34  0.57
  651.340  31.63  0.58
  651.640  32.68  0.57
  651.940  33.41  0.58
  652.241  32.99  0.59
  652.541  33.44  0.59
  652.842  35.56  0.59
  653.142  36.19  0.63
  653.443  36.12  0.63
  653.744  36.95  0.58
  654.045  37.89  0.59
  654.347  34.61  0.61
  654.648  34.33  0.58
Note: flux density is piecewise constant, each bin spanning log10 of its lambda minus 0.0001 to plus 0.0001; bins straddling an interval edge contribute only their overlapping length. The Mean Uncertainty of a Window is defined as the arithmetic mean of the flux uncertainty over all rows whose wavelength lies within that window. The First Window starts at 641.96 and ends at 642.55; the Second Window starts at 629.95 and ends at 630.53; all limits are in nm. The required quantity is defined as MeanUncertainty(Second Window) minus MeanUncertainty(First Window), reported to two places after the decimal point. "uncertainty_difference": 0.15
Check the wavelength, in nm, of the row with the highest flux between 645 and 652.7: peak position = 647.452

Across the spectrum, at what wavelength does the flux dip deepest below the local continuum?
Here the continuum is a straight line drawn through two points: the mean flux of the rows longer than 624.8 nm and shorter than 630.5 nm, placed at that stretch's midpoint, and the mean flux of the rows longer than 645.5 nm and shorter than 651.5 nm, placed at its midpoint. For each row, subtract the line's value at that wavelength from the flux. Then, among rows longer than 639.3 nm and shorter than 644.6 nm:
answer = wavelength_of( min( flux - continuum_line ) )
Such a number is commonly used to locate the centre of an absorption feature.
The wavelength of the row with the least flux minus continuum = 643.884 nm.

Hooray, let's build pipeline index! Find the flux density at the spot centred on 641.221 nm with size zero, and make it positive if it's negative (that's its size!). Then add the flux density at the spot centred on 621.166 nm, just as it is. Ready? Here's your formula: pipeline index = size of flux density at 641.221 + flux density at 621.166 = 39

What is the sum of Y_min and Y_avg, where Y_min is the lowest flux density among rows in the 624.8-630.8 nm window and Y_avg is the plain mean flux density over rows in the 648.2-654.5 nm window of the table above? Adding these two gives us 44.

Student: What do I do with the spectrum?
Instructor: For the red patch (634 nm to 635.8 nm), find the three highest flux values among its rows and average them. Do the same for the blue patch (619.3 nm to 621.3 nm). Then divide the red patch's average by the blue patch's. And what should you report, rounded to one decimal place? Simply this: 1.8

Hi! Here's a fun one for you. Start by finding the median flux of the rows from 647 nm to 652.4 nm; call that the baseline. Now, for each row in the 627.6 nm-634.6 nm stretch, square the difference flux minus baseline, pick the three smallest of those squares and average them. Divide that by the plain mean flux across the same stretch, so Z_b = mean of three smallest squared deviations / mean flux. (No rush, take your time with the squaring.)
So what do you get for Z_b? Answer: 3.4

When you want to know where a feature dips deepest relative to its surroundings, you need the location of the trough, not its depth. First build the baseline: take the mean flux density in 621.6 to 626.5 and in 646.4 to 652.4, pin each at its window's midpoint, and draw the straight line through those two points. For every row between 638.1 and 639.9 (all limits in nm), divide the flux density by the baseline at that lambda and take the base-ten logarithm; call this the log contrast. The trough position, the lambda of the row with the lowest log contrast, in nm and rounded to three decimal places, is 638.863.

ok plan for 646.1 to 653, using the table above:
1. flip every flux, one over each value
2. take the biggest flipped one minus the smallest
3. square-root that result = 0.111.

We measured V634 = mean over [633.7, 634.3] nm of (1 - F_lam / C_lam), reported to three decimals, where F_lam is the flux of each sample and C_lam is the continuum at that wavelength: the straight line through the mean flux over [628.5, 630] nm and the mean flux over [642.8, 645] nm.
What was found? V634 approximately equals -0.151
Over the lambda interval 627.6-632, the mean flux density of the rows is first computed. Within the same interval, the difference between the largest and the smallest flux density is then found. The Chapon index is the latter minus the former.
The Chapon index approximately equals -8.9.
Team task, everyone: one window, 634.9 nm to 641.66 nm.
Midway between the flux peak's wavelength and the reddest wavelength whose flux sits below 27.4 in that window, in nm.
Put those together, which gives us 641.22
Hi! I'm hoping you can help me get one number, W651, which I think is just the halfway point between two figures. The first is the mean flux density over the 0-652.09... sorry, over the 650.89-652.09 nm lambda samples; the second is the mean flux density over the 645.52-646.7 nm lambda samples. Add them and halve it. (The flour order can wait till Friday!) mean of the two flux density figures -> 31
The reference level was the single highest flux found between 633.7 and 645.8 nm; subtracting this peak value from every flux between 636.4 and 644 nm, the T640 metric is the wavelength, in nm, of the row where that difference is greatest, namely 643.588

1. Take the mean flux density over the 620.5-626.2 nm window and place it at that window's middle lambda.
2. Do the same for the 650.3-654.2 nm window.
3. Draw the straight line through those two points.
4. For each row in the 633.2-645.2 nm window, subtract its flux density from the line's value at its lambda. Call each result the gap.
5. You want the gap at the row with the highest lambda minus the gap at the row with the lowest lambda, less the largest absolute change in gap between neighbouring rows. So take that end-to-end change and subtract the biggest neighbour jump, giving -1.6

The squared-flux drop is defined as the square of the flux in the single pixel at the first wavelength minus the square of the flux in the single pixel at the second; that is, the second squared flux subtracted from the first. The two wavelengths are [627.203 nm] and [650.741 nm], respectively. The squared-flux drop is -863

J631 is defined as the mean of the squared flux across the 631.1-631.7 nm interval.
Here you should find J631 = 379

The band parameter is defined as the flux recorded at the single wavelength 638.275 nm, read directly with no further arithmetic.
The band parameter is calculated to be 20.57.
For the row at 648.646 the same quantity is 28.52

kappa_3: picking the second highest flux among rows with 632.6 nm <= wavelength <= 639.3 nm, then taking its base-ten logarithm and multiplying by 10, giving 13.7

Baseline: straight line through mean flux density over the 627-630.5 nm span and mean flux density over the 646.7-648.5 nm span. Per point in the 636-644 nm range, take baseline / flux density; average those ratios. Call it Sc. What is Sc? 1.02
